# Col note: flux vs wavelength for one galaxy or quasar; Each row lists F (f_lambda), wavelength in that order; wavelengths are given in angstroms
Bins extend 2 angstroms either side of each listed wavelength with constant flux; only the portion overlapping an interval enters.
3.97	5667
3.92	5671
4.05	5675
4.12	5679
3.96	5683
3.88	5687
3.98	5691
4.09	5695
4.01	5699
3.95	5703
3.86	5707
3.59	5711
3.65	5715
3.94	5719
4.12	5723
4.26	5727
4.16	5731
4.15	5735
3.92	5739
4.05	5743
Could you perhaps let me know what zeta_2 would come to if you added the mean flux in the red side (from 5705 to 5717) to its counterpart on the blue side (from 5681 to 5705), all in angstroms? 7.68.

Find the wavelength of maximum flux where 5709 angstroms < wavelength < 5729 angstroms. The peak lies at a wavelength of 5727 angstroms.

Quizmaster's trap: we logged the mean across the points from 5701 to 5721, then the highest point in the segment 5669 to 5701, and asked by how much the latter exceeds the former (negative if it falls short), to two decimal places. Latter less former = 0.32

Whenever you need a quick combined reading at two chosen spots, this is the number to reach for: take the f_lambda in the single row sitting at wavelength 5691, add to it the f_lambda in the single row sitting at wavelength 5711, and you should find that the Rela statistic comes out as 7.6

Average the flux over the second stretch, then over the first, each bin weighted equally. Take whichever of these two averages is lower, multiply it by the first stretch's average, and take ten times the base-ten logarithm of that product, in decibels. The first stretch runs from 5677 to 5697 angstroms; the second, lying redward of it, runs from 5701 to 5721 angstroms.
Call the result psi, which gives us 11.8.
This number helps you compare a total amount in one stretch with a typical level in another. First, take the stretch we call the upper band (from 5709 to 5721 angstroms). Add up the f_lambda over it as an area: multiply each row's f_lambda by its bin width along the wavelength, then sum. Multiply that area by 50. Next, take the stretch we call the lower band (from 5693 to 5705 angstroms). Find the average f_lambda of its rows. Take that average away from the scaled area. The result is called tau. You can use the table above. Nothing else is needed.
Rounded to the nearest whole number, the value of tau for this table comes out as 2232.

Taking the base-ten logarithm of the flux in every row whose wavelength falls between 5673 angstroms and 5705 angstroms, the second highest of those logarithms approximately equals 0.612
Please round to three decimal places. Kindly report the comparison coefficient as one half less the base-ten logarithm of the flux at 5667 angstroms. -0.099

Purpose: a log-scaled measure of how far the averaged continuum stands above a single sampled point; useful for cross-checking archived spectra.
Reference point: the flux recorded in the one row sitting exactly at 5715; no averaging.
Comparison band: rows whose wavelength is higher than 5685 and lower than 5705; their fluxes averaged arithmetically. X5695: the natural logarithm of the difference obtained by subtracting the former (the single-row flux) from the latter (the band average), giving -1.1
